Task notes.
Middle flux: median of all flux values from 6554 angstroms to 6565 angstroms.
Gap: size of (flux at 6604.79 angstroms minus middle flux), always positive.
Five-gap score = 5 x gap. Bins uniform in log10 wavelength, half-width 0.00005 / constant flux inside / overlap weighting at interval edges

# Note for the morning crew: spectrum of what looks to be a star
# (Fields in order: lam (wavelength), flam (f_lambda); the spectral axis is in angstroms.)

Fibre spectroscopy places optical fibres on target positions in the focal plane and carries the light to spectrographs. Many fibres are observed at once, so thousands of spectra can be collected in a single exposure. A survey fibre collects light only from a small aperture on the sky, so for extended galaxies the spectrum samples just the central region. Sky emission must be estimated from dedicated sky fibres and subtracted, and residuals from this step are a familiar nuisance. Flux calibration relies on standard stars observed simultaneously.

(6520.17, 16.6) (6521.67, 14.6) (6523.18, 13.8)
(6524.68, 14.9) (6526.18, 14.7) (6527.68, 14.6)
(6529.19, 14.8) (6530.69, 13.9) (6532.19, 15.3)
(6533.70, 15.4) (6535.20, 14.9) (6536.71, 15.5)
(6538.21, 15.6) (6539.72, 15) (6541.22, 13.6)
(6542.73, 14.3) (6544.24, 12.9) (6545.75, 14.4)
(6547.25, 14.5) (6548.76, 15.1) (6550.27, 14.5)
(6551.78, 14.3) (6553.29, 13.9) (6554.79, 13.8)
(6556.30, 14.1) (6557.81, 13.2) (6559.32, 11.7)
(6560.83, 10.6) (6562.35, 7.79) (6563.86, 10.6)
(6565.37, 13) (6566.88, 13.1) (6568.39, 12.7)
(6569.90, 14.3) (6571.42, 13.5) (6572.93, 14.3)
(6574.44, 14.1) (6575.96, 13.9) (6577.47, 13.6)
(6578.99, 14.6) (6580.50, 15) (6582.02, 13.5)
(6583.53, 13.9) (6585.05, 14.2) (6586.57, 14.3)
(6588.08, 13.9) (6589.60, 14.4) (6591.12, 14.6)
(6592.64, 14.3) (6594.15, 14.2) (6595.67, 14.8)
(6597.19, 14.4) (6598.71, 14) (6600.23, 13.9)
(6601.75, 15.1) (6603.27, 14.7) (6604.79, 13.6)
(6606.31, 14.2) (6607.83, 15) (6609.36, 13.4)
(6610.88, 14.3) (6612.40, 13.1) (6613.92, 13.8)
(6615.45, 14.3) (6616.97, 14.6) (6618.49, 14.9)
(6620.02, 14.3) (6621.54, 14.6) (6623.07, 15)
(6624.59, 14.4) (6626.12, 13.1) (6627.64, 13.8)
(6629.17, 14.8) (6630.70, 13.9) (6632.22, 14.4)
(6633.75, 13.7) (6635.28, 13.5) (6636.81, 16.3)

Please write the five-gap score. 9.5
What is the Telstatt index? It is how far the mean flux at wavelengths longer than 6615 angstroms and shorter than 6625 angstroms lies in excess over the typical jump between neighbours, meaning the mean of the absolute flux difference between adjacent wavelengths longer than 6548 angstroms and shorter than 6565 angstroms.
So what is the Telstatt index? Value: 13.5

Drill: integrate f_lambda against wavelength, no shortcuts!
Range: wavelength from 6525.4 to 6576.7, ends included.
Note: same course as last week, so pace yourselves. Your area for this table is 706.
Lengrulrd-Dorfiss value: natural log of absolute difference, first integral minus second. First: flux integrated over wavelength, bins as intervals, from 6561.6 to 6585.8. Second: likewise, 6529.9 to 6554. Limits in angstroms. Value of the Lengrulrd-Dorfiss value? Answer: 3.4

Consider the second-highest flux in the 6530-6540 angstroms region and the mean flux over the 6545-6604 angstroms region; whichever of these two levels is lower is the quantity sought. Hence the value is 13.7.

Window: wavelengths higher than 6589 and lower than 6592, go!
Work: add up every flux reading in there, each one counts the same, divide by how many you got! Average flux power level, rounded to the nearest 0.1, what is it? 14.5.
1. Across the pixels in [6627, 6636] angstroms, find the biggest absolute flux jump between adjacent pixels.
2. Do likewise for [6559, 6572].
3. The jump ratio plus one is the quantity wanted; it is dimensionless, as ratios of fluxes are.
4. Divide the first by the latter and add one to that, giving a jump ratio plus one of 1.36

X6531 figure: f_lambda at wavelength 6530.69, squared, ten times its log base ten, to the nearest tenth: 22.9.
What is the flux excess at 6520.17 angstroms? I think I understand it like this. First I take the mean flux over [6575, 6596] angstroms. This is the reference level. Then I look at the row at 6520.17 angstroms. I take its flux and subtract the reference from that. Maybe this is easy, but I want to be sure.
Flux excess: 2.4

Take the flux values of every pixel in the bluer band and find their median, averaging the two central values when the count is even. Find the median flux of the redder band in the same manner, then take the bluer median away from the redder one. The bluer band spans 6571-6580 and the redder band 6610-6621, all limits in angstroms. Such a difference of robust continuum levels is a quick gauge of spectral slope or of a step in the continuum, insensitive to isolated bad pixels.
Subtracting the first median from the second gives 0.3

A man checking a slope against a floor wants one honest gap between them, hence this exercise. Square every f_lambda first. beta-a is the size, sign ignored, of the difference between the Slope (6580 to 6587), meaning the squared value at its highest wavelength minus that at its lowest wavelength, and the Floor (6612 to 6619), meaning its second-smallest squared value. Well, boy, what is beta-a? 211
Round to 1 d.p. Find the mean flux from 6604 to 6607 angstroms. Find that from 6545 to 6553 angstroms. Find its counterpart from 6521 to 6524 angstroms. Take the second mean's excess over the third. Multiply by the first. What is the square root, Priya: 2.2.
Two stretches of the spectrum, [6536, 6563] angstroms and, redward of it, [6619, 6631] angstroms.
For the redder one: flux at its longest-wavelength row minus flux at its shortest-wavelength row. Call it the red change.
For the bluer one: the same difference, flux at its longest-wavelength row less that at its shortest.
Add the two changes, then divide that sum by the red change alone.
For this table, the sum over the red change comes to 20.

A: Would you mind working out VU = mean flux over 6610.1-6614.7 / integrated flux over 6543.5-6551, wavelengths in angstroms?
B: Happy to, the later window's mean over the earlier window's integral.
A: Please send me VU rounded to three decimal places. 0.128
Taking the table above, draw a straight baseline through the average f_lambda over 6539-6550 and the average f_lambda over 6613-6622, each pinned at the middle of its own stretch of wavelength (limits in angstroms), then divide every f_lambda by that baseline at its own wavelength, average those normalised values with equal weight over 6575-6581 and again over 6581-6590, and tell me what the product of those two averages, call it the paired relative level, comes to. 0.97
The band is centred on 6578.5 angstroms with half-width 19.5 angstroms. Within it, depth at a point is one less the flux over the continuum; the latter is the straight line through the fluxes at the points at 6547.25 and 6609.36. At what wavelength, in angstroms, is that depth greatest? 6562.35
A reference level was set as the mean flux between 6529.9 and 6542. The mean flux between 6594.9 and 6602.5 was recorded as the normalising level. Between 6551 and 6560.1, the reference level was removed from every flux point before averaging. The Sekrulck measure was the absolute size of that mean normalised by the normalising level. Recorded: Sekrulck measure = 0.10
